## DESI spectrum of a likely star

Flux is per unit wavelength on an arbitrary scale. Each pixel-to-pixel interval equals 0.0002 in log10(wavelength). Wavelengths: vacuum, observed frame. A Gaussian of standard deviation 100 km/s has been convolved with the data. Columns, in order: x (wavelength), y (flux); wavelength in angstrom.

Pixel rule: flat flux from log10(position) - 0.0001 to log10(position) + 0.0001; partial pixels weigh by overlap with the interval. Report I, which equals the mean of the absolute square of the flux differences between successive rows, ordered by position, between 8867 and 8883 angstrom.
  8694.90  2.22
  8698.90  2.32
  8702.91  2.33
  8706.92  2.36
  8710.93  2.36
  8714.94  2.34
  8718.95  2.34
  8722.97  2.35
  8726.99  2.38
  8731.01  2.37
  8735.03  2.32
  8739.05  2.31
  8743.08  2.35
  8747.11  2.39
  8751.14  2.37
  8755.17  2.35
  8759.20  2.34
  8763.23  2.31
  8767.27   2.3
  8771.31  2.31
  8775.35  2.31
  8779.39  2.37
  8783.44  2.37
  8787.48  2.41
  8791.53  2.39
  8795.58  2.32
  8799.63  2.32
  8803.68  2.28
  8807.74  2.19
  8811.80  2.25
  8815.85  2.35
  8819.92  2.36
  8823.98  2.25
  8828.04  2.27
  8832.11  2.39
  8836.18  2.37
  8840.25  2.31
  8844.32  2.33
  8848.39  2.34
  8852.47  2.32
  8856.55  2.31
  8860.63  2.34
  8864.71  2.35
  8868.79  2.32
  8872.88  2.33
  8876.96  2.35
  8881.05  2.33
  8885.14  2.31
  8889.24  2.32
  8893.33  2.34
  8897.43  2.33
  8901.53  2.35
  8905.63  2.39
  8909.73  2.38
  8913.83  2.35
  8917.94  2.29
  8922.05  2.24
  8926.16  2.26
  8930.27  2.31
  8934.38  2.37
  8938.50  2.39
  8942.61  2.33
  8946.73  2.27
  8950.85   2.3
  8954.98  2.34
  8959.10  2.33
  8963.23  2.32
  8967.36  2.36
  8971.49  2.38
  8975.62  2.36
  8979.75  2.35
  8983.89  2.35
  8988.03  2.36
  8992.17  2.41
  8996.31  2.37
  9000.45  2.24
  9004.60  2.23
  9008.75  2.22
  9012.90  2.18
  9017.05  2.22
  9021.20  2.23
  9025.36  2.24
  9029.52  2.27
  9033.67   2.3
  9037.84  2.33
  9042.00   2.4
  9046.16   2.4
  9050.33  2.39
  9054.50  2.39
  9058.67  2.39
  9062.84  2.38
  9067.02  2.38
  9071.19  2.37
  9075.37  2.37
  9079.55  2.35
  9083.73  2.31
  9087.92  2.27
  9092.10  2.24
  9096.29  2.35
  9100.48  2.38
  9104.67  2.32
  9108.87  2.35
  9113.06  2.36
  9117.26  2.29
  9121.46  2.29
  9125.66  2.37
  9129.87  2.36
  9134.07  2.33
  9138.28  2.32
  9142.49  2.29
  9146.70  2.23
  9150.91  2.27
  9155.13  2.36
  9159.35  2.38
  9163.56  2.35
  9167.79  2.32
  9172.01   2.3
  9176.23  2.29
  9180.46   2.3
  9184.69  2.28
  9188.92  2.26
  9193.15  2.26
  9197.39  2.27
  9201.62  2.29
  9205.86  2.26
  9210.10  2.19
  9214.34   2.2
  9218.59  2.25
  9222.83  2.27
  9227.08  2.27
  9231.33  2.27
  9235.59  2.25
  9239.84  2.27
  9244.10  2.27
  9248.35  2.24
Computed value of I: 0.08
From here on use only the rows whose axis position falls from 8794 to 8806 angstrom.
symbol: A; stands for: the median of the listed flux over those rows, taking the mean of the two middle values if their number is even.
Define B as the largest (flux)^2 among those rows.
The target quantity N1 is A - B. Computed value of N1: -3.06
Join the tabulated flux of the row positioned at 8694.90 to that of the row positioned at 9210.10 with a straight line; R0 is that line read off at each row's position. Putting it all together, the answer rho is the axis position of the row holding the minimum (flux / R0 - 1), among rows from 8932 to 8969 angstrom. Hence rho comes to 8946.73 angstrom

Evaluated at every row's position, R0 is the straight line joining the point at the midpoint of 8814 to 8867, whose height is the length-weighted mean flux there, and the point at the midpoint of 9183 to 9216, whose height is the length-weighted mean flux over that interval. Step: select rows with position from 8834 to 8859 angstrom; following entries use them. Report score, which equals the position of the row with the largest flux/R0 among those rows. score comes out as 8836.18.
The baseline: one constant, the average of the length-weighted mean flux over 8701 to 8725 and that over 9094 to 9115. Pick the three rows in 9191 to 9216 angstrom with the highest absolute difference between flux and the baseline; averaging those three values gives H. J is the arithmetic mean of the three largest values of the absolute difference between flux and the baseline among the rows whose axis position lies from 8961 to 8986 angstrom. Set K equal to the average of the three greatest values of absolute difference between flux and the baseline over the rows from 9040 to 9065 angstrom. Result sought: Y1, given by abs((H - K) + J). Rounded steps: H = 0.13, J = 0.024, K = 0.048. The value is 0.11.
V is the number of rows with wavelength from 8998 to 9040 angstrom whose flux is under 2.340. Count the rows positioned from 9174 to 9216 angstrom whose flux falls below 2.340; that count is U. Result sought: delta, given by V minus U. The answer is 0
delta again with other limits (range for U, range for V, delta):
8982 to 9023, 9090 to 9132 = -2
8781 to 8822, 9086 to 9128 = 0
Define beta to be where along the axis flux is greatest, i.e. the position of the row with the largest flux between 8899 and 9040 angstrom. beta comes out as 8992.17 angstrom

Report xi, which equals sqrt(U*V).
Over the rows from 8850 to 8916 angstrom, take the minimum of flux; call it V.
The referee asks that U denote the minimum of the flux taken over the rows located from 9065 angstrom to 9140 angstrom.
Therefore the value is 2.27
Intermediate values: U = 2.24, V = 2.31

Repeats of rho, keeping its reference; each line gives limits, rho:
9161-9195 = 9188.92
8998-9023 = 9012.90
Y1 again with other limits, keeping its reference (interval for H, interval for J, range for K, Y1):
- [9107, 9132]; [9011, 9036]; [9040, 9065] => 0.14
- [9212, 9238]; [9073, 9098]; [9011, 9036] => 0.05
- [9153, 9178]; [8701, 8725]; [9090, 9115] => 0.00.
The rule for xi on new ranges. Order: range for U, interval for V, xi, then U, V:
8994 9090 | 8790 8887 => 2.18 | 2.18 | 2.19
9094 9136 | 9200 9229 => 2.24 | 2.29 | 2.19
